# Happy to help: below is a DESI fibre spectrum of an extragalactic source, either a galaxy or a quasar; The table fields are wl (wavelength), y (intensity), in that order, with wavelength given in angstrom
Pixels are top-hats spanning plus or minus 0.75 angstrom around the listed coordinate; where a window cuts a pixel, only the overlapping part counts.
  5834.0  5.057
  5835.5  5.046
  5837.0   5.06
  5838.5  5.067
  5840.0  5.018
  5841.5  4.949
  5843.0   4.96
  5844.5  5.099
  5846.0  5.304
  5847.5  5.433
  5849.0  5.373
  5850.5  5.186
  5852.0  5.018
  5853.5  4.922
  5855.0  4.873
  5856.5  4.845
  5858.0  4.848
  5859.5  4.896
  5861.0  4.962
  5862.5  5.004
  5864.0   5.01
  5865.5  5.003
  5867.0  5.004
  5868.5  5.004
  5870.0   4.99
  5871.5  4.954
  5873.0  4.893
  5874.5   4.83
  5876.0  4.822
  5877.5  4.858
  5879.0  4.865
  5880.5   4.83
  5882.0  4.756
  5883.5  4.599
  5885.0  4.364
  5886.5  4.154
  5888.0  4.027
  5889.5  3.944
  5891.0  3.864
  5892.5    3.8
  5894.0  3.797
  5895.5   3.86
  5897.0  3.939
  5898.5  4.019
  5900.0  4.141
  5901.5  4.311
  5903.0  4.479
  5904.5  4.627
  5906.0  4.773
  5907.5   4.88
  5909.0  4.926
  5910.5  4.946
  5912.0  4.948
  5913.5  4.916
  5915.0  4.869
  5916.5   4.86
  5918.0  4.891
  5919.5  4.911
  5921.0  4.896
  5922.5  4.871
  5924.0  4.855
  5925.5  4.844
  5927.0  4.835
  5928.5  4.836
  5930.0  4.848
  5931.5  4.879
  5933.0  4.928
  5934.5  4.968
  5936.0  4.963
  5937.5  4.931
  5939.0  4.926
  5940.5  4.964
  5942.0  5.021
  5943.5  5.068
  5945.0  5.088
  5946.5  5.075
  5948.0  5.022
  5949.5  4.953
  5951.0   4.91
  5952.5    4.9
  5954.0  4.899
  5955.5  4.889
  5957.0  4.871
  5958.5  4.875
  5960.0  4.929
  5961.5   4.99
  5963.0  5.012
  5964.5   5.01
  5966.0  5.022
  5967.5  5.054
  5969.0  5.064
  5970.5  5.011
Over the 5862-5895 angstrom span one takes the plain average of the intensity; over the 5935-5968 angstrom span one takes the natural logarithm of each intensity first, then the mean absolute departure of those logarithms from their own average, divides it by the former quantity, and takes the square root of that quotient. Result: 0.051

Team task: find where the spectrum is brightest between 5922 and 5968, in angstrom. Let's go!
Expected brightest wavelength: 5945.0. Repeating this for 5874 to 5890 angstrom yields 5879.0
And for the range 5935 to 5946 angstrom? 5945.0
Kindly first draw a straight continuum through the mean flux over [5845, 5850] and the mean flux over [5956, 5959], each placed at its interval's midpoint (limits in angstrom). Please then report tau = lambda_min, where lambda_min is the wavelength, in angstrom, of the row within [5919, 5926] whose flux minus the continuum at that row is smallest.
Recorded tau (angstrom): 5925.5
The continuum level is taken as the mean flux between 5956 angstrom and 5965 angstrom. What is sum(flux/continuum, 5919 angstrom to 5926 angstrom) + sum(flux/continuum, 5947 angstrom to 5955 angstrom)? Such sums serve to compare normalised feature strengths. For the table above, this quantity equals 9.9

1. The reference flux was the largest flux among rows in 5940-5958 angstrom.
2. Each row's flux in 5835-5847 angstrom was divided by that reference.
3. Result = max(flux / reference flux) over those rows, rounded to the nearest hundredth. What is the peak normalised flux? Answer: 1.04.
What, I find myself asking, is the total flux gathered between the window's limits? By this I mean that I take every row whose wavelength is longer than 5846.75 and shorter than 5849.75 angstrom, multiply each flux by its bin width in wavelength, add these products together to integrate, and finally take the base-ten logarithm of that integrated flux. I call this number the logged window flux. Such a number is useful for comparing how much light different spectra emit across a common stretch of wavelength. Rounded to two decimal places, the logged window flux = 1.21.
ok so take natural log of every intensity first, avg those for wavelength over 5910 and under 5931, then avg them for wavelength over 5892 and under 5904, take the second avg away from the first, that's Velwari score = 0.19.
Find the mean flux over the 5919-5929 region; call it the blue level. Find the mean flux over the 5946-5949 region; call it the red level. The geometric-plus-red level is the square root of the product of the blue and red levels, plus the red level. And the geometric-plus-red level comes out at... 10.0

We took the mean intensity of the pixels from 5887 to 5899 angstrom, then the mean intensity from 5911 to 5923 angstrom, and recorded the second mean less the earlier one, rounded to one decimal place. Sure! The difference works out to 1.0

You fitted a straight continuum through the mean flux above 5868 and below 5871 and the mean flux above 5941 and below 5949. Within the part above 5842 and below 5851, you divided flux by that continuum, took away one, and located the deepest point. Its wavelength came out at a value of 5843.0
